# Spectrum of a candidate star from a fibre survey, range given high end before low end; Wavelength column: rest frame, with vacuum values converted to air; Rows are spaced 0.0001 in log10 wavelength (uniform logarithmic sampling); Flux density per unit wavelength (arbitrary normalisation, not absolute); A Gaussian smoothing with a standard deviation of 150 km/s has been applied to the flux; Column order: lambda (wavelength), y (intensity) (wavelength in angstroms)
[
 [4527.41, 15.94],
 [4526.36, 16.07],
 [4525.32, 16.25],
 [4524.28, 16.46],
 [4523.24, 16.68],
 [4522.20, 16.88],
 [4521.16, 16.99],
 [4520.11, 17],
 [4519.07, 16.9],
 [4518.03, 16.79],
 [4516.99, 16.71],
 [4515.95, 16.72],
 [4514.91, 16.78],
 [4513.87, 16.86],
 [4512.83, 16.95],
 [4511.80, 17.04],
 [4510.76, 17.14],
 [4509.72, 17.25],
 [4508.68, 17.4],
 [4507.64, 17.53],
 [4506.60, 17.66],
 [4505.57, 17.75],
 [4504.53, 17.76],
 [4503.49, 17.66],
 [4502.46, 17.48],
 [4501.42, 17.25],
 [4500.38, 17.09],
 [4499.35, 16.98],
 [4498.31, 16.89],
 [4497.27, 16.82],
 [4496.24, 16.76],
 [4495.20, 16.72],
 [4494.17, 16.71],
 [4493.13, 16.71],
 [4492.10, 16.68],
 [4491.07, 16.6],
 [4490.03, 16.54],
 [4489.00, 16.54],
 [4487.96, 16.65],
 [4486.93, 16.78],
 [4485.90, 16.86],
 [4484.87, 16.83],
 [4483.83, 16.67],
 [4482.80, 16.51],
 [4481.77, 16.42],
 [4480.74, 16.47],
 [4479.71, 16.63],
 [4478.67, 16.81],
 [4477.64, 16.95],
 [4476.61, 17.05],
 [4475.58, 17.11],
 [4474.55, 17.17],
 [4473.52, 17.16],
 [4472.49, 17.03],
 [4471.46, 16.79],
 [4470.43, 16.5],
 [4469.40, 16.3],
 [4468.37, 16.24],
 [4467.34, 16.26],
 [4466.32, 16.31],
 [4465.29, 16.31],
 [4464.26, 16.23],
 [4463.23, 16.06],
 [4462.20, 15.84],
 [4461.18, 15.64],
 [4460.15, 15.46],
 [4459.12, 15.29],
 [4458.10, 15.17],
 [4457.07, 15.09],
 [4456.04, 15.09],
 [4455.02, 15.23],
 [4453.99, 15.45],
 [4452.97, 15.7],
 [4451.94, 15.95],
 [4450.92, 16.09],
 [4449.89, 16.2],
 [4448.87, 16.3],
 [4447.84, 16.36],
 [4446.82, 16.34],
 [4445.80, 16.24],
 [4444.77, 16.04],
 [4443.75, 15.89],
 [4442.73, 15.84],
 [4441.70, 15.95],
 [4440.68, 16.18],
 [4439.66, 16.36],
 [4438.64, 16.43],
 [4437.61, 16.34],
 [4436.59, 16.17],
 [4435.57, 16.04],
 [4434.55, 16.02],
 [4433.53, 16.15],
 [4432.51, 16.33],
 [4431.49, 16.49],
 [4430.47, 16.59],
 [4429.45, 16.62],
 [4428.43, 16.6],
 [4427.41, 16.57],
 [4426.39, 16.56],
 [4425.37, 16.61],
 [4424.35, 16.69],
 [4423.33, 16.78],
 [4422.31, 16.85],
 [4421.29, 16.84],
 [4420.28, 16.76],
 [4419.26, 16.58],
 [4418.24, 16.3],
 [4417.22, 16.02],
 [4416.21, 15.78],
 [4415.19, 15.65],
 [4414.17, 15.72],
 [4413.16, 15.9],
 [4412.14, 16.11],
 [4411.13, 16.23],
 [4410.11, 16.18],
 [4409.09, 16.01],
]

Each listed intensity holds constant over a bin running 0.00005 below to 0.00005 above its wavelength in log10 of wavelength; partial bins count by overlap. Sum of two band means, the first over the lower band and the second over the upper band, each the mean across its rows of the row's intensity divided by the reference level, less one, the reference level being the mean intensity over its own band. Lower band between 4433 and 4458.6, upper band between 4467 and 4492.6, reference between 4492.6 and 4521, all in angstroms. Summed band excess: -0.089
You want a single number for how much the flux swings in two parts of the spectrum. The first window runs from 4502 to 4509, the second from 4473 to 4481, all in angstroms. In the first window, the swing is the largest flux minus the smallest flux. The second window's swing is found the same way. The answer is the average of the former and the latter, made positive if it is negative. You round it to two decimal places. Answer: 0.53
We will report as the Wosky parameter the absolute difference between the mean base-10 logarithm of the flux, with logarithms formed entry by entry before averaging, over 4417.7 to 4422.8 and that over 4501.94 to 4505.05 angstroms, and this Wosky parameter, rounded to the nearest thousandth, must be 0.025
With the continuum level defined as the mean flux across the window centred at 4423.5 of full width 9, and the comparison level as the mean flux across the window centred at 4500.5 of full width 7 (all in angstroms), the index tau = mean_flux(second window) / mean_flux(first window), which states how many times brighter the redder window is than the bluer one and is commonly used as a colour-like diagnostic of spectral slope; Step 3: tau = 1.03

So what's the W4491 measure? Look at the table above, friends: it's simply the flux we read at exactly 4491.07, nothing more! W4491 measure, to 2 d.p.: 16.60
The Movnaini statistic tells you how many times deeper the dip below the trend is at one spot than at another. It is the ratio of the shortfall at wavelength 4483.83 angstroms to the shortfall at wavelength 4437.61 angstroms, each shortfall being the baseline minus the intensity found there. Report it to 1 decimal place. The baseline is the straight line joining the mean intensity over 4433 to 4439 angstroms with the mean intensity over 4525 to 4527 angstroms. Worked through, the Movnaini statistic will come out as 3.3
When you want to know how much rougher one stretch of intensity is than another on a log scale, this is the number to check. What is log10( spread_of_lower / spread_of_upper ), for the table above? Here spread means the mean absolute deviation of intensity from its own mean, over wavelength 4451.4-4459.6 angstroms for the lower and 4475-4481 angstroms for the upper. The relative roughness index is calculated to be 0.1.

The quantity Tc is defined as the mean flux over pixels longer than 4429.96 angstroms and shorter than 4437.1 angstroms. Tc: 16.3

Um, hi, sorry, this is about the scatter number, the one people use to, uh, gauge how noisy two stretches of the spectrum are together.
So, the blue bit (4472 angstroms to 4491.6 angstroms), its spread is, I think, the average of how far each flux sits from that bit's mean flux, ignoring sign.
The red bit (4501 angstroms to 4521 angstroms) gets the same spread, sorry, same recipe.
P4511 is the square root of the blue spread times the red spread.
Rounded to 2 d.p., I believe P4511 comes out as 0.26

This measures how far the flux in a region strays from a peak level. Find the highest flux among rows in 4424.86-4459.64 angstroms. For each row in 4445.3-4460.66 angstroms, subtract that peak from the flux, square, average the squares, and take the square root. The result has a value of 1.0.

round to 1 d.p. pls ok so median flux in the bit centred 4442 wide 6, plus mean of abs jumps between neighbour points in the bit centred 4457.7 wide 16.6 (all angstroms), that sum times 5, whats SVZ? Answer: 80.8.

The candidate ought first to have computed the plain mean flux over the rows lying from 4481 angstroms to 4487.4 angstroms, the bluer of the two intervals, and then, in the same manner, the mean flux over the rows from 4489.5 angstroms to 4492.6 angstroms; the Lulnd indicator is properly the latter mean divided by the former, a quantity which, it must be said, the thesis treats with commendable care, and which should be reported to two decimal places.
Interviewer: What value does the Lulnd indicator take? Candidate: 1.00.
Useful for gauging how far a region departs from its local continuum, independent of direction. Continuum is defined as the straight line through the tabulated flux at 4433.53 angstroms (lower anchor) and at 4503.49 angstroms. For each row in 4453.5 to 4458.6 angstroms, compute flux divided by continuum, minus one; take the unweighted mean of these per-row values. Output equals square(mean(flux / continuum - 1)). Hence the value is 0.0074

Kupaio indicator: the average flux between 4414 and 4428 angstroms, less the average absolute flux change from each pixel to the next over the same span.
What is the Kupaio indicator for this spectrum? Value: 16.3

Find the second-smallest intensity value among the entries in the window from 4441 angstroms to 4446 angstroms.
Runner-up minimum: 15.89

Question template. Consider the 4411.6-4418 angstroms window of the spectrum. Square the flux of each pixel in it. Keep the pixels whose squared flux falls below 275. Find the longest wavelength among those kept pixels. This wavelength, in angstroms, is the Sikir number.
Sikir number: 4417.22 angstroms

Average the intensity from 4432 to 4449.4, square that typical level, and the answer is 262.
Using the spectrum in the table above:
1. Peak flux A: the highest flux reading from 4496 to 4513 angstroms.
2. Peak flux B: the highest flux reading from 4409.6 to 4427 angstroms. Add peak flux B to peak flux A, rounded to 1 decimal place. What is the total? 34.6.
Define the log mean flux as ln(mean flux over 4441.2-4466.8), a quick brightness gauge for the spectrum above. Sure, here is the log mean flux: 2.76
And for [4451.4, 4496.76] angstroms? 2.79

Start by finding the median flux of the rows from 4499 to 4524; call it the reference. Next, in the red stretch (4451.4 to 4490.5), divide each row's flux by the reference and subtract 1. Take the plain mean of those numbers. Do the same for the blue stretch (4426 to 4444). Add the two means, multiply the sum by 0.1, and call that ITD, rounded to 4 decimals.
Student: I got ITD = -0.0086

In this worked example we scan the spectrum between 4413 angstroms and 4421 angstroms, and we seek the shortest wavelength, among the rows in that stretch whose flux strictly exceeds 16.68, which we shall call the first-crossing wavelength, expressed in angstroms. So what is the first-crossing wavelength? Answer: 4420.28 angstroms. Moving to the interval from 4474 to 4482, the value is 4474.55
